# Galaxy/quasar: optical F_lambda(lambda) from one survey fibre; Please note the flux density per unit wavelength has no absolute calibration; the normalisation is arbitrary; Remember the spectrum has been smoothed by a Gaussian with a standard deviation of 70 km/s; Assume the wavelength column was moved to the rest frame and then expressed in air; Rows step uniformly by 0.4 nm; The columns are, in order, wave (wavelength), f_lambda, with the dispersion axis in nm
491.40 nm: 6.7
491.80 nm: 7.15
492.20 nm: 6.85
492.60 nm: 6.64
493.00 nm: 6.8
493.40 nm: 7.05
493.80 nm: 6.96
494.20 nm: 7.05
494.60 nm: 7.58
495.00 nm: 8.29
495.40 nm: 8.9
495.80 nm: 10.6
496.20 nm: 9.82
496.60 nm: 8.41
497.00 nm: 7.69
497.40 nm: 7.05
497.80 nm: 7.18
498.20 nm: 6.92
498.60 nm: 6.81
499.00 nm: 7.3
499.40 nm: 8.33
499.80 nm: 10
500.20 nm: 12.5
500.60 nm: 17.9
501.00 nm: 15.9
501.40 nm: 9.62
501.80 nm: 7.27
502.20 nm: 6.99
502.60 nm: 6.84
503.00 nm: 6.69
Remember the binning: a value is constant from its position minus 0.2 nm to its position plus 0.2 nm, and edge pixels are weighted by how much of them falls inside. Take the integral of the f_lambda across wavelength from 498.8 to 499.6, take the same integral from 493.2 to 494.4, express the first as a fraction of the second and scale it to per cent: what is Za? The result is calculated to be 74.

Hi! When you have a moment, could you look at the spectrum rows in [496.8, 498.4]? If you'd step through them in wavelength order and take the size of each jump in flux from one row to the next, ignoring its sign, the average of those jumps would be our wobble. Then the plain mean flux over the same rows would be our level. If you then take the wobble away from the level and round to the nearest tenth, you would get 6.9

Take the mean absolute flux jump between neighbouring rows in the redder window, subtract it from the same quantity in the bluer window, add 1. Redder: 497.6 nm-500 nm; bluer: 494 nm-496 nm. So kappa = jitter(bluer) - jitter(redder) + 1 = 1.2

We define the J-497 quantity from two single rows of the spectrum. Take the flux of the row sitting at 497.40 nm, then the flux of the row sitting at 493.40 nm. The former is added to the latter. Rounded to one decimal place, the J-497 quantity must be 14.1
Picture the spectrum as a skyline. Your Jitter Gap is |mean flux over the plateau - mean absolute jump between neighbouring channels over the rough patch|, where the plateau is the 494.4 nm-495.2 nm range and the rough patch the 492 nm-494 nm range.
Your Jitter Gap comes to 7.8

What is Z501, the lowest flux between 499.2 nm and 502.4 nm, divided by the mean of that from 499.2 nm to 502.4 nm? 0.63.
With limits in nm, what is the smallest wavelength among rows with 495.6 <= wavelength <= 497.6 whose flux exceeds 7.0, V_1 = 495.80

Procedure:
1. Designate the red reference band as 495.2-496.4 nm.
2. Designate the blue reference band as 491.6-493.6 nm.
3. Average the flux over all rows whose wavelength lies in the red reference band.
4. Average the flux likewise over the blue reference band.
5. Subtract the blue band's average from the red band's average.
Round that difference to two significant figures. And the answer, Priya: 2.9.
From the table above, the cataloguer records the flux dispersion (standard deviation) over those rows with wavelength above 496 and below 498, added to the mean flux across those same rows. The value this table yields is 9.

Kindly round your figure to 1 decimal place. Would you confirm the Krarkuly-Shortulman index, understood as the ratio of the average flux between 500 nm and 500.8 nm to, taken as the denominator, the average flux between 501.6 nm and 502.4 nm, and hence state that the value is 2.1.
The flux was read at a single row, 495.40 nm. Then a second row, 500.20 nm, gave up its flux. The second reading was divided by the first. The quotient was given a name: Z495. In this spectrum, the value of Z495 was 1.40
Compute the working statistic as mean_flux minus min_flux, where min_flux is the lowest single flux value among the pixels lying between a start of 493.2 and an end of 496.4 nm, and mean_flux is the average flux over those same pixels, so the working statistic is 1.3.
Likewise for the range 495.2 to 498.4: 1.4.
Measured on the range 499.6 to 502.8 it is 4.0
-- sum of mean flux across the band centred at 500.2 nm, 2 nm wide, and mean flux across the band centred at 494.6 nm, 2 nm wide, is 20.7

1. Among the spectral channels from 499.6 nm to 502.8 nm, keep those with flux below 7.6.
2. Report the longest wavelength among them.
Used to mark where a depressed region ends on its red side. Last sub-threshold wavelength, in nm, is 502.60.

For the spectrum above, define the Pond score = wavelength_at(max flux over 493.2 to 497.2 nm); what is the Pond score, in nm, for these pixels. 495.80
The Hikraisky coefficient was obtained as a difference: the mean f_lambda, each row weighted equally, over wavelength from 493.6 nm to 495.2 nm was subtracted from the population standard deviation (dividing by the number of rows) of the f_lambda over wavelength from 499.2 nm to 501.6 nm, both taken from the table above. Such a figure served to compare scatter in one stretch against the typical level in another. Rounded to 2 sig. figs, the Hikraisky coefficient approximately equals -4.0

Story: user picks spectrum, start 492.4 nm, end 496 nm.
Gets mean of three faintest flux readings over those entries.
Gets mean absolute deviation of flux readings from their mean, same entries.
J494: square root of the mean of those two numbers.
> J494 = 1.97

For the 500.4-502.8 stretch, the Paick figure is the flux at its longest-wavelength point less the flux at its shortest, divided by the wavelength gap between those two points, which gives -5.5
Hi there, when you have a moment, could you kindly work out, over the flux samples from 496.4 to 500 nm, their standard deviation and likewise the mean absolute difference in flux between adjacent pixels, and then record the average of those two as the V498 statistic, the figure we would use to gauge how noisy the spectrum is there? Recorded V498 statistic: 0.8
